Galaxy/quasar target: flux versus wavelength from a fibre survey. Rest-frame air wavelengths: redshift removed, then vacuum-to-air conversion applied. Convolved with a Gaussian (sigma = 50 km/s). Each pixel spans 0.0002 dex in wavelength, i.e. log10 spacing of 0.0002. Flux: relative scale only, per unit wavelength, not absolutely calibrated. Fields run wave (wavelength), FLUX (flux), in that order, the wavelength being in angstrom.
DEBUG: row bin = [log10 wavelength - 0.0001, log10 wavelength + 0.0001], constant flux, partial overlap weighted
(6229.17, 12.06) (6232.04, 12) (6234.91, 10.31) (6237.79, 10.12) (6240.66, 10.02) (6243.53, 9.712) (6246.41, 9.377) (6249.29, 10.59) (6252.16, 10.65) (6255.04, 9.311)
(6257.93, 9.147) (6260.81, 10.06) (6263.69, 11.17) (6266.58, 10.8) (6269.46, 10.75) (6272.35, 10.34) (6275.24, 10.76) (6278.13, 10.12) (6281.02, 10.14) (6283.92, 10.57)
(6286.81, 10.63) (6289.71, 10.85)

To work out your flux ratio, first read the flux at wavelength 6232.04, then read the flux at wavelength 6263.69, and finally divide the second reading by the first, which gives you 0.931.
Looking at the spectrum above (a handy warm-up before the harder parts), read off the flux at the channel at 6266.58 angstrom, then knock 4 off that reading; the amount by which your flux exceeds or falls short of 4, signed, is 6.8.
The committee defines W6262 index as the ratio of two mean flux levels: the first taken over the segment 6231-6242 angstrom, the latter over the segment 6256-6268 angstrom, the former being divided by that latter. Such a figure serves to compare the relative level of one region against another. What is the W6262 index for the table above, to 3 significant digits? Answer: 1.03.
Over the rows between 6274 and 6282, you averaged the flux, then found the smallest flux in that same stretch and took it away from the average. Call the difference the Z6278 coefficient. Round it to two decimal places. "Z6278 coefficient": 0.22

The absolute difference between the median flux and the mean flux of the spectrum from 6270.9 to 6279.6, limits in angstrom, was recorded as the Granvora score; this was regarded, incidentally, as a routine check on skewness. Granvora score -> 0.07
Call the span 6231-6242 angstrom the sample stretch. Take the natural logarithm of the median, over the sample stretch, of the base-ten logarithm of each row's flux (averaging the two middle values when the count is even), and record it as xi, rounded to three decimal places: 0.009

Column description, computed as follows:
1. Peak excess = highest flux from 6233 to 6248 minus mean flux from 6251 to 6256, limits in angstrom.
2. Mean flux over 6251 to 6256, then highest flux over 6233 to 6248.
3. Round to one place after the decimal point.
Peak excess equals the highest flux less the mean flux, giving 0.3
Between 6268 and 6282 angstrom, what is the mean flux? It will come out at 10.4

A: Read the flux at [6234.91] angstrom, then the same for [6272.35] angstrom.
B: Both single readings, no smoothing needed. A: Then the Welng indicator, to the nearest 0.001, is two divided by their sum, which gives 0.097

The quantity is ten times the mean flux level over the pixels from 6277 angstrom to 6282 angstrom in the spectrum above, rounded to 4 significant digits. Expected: 101.3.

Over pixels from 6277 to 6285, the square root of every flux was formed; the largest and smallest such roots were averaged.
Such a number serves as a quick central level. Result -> 3.22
